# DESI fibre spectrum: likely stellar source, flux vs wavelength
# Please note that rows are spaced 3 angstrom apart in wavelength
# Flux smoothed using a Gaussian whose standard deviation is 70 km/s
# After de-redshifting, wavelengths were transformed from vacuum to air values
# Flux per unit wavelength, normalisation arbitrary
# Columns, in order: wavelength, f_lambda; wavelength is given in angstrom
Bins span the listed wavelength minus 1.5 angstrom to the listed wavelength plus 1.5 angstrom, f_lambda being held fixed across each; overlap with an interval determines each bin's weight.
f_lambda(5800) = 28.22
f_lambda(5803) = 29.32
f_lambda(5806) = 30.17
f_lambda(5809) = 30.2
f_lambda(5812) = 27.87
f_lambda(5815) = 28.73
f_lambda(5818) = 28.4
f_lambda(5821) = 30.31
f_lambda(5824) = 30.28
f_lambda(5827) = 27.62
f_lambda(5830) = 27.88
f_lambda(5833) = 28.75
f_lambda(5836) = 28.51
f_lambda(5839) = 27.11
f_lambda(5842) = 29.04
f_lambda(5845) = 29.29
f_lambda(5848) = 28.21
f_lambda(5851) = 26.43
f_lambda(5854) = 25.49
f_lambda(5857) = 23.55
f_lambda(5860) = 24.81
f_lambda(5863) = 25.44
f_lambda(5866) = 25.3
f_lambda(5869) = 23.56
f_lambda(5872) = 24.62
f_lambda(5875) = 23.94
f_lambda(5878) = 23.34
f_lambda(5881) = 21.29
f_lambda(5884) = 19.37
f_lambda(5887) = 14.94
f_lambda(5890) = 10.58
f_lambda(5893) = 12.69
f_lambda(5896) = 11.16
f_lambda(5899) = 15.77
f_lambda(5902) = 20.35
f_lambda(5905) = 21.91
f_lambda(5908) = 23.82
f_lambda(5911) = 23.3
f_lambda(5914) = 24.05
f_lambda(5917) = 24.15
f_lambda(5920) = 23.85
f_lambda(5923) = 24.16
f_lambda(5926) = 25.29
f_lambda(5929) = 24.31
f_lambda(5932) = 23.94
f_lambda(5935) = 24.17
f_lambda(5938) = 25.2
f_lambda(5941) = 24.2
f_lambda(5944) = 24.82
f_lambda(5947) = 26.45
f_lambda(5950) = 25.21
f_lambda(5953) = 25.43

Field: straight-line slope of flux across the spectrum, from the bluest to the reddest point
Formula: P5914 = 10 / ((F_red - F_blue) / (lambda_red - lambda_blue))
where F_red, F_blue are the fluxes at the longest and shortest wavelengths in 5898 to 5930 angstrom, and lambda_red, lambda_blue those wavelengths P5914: 35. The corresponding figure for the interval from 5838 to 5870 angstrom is -85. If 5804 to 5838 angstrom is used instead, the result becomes -181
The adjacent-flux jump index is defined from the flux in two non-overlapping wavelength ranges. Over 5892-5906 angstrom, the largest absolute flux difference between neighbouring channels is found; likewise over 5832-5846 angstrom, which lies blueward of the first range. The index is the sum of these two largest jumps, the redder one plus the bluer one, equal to 6.5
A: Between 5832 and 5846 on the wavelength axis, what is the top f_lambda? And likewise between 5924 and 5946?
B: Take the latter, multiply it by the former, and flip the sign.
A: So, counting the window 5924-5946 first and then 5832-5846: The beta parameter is -741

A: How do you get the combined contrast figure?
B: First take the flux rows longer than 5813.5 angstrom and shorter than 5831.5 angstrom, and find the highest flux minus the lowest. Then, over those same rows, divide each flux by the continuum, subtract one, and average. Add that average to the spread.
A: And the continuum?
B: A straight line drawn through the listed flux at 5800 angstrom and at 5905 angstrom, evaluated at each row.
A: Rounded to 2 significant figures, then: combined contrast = 2.8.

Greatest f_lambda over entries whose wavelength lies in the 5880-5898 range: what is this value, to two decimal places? 21.29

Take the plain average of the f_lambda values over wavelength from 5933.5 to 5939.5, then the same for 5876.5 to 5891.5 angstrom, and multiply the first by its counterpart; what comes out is 442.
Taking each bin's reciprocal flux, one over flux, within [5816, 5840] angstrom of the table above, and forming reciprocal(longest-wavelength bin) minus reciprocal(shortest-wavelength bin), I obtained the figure 0.0017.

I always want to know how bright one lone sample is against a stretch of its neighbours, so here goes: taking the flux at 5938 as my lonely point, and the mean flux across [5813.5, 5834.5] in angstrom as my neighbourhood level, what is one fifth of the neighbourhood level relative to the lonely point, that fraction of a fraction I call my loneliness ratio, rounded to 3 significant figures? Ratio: 0.229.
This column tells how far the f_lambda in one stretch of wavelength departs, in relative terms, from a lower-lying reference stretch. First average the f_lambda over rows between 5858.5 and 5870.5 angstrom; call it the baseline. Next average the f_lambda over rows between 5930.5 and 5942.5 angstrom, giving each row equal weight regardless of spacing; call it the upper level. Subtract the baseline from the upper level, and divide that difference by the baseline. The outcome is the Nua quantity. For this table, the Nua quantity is -0.016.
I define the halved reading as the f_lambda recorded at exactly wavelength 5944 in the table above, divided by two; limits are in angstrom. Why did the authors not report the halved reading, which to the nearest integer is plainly 12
